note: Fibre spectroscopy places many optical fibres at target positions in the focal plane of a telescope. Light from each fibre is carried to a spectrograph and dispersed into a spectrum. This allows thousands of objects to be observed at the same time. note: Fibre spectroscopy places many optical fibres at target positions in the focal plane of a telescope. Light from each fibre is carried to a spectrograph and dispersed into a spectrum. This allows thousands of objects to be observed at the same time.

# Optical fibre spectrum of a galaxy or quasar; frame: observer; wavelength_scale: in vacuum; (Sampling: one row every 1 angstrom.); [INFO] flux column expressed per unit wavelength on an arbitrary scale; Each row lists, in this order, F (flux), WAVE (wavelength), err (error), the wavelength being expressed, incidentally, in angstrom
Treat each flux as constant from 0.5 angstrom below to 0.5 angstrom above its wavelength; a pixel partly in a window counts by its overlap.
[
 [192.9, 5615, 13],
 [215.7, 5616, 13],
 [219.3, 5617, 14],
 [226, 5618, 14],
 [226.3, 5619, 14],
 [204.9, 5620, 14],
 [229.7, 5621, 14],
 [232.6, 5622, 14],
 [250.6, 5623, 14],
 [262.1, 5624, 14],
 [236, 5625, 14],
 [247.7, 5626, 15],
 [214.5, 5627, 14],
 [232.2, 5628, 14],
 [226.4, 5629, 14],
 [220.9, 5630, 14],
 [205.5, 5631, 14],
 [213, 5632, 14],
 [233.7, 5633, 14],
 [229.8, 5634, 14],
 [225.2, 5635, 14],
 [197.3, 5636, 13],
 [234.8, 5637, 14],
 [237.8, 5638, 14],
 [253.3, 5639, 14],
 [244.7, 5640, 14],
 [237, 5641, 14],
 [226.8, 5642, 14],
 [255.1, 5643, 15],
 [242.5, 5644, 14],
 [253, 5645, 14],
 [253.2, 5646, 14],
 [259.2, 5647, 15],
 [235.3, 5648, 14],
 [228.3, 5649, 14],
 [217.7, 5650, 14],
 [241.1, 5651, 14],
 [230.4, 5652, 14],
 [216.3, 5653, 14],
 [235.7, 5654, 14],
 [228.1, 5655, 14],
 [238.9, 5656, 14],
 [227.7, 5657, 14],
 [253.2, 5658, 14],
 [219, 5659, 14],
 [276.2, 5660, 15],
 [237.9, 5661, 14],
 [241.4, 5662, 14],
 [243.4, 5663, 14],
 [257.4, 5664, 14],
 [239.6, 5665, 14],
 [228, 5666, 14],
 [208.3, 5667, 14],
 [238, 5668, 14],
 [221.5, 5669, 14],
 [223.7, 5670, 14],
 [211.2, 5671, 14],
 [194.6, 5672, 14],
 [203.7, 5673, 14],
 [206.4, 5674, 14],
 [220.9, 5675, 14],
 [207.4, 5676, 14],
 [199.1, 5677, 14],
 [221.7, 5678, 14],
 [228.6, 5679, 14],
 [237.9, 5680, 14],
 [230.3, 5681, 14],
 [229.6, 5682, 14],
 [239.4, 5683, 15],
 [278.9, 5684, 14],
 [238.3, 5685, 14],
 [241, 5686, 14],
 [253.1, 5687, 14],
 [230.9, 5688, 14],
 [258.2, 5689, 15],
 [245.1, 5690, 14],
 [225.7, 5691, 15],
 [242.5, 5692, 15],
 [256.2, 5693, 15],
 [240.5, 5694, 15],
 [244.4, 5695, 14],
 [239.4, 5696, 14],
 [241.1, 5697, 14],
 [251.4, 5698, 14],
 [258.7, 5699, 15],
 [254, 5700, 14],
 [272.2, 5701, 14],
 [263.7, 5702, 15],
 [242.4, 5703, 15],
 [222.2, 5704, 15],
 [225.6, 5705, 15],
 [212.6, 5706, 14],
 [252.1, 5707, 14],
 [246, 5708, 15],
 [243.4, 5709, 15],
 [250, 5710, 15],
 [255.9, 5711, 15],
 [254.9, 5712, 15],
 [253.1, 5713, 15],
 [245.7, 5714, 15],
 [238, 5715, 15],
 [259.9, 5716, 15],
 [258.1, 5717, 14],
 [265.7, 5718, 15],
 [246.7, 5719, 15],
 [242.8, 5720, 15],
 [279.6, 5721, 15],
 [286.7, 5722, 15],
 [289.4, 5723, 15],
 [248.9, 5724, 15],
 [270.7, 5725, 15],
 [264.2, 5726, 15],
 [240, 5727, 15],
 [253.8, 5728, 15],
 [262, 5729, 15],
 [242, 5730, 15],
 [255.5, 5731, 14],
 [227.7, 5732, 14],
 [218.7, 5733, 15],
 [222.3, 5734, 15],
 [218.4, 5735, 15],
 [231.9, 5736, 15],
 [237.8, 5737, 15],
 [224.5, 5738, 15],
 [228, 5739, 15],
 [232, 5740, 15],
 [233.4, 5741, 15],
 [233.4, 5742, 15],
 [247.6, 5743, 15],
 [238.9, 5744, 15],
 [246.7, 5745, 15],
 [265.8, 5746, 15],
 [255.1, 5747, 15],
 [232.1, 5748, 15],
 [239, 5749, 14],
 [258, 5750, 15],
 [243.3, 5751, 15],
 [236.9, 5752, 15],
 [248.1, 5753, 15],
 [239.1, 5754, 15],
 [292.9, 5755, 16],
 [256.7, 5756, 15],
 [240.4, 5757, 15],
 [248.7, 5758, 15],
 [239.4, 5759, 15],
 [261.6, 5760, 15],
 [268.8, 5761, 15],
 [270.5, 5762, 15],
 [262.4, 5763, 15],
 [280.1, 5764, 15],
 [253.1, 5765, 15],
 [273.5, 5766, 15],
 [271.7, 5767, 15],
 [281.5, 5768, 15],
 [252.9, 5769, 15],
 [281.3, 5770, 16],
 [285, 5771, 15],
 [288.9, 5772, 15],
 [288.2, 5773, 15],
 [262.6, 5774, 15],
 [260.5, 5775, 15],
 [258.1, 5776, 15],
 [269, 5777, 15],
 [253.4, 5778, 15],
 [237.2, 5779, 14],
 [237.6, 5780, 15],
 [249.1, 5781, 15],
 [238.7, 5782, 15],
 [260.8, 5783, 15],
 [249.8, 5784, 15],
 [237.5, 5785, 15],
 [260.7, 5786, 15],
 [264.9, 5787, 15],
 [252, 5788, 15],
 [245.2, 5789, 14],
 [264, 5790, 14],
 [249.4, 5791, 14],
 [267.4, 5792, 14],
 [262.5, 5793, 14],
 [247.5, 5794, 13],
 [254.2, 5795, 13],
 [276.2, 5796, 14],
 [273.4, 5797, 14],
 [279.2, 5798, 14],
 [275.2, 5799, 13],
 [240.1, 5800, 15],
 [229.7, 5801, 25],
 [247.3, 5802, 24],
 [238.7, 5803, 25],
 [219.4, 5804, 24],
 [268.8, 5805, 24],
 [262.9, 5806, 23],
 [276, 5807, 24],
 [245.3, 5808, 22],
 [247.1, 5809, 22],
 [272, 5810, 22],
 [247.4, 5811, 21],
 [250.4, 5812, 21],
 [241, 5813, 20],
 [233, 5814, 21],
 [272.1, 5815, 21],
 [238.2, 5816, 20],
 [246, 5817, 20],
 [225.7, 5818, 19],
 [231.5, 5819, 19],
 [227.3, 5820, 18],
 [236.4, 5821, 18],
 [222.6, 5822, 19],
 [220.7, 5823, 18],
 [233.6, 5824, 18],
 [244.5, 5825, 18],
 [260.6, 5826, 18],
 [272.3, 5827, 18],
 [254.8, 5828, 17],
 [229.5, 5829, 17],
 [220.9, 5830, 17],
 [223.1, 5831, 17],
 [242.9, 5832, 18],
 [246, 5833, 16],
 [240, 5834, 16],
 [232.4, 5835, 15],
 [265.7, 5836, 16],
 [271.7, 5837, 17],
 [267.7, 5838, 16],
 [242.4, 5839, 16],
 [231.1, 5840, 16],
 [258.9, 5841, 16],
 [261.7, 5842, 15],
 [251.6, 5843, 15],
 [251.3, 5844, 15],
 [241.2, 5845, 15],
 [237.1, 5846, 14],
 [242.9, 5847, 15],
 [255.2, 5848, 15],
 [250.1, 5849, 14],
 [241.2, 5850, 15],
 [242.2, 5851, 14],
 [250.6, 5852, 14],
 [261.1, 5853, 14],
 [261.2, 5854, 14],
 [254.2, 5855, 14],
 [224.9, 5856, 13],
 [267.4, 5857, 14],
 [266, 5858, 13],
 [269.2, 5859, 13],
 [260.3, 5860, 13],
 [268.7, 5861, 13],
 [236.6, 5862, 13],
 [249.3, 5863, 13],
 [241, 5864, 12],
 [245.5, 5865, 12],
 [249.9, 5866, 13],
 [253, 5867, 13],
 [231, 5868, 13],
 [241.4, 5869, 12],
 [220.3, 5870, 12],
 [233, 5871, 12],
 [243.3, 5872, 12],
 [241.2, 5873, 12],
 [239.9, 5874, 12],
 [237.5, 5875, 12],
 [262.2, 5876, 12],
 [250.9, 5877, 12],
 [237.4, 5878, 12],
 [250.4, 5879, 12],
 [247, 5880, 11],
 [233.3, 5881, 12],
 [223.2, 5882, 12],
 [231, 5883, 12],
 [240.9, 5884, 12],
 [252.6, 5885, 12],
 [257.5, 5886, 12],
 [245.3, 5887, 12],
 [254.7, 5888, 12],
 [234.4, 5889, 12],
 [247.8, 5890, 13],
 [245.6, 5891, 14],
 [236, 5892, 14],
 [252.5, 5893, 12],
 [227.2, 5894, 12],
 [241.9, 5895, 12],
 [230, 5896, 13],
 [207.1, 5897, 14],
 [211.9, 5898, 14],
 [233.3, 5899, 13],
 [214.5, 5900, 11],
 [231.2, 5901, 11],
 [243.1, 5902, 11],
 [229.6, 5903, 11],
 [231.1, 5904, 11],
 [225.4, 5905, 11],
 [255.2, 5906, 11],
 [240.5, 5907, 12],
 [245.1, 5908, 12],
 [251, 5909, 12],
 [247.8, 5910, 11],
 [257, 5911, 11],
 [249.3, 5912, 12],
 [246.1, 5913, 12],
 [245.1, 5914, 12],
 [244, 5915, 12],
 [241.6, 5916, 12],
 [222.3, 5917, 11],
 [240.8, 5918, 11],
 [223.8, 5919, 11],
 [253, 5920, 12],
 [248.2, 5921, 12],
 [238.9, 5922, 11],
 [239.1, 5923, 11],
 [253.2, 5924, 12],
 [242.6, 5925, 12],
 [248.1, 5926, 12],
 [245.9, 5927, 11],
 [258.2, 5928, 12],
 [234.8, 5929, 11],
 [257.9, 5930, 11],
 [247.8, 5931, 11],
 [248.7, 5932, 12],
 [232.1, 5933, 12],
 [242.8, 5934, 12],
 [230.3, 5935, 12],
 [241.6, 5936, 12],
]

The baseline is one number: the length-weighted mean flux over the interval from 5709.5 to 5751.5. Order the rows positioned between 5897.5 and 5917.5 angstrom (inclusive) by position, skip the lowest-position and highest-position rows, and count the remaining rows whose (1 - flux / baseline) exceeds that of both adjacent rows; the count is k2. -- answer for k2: 5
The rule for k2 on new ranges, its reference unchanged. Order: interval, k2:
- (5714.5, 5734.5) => 6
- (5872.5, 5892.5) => 5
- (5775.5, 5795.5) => 6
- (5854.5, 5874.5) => 7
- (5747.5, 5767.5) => 6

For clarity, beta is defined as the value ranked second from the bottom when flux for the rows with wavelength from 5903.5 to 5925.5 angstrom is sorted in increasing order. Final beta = 223.8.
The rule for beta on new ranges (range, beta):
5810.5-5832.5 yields 220.9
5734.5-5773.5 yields 224.5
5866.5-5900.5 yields 211.9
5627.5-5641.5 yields 205.5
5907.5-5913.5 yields 246.1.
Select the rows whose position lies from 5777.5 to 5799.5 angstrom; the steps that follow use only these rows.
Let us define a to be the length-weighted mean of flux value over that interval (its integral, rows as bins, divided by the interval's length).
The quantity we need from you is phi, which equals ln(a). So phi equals 5.55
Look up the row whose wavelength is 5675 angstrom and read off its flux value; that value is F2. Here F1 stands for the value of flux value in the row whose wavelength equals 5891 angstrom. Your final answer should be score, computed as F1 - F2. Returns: 25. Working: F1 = 245.6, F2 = 220.9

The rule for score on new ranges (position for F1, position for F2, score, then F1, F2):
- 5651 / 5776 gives -17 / 241.1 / 258.1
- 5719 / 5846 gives 10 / 246.7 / 237.1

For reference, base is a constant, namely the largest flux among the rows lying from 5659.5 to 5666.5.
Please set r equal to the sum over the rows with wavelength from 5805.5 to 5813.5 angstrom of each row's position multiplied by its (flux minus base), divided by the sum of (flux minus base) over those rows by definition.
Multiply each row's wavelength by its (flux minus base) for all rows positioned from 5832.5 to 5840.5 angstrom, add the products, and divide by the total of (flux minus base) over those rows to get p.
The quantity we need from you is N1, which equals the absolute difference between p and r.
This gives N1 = 26.2 angstrom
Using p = 5836.5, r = 5810.2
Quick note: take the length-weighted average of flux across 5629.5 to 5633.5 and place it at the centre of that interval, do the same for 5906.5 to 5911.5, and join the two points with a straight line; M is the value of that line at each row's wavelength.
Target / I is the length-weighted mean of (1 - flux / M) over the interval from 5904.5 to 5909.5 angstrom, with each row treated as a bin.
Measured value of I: 0.02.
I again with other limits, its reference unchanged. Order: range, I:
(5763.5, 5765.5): -0.15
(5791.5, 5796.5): -0.11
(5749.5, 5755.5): -0.09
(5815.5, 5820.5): 0.02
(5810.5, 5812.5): -0.05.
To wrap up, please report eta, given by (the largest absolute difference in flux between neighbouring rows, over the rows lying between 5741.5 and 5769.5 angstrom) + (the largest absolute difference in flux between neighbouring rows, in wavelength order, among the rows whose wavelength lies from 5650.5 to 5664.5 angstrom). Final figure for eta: 111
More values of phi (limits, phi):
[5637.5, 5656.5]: 5.48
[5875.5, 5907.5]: 5.47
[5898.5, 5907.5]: 5.45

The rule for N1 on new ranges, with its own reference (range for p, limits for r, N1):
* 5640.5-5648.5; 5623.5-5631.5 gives 16.0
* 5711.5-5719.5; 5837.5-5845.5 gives 126.4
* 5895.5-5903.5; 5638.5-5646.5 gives 256.9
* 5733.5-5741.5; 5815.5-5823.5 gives 82.5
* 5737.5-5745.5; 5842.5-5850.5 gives 105.5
